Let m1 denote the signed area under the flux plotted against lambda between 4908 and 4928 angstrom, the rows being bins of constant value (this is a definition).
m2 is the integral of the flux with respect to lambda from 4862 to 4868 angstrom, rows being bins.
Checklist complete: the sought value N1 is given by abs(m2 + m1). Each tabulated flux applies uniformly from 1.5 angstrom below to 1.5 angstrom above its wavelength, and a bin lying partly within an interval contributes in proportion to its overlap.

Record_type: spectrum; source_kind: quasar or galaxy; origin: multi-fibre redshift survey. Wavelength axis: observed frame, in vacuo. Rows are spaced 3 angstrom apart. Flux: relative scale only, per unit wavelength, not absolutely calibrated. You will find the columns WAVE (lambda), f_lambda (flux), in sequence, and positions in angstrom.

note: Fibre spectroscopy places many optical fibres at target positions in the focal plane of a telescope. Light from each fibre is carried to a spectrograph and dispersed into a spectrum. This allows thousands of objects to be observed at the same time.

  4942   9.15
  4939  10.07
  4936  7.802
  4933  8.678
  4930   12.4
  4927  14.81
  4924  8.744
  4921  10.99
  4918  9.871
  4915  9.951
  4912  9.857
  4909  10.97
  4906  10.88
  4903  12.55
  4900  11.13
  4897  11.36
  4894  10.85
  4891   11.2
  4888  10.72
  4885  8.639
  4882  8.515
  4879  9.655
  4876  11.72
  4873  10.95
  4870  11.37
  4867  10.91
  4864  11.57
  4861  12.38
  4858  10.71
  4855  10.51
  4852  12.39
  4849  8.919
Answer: 281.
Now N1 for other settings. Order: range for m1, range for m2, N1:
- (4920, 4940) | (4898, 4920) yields 447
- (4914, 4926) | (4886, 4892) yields 186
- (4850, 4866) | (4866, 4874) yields 271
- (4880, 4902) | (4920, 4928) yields 319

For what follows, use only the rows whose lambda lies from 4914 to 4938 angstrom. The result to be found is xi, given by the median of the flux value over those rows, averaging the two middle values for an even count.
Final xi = 9.9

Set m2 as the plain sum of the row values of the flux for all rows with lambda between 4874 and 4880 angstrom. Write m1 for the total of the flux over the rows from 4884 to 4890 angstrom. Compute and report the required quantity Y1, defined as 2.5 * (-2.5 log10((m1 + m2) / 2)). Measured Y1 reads -8.18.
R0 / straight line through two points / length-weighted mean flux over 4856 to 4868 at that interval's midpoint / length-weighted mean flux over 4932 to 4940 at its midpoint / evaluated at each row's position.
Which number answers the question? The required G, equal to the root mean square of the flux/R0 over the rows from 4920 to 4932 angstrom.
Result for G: 1.31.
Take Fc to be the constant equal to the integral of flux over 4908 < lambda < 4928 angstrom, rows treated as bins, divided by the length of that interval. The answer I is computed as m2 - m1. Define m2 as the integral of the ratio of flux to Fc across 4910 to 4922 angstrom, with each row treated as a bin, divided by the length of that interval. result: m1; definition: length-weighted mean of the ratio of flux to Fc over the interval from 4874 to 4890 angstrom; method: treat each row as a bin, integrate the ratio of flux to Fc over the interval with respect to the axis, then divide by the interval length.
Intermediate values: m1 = 0.93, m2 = 0.96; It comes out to 0.02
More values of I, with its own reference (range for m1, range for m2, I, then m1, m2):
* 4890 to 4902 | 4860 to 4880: 0.00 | 1.05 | 1.06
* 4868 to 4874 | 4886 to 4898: -0.02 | 1.05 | 1.03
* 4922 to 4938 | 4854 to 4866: 0.08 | 0.99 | 1.06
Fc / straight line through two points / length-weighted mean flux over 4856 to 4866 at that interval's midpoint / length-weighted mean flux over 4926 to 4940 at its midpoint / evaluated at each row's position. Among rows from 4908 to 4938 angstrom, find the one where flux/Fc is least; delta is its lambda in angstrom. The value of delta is 4936 angstrom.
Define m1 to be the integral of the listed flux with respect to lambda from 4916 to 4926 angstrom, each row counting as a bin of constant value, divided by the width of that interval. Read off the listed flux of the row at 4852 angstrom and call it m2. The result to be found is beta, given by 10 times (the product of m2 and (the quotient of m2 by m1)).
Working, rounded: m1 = 10.1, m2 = 12.39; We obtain 152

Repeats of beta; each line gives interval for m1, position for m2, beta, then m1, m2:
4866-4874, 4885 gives 67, 11.1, 8.639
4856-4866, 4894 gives 103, 11.5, 10.85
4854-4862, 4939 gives 91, 11.2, 10.07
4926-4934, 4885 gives 62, 12.0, 8.639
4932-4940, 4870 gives 147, 8.8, 11.37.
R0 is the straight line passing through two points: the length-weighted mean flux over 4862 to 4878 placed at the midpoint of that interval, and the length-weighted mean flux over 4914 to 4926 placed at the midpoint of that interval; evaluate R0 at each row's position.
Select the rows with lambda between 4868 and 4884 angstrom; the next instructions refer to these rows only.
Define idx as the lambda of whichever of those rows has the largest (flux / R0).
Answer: 4876 angstrom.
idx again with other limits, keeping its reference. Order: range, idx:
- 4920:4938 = 4927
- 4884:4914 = 4903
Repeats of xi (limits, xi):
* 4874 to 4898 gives 10.8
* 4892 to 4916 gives 10.9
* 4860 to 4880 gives 11.4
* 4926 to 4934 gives 12.4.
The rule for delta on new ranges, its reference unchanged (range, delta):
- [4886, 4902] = 4888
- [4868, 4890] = 4882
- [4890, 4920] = 4912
